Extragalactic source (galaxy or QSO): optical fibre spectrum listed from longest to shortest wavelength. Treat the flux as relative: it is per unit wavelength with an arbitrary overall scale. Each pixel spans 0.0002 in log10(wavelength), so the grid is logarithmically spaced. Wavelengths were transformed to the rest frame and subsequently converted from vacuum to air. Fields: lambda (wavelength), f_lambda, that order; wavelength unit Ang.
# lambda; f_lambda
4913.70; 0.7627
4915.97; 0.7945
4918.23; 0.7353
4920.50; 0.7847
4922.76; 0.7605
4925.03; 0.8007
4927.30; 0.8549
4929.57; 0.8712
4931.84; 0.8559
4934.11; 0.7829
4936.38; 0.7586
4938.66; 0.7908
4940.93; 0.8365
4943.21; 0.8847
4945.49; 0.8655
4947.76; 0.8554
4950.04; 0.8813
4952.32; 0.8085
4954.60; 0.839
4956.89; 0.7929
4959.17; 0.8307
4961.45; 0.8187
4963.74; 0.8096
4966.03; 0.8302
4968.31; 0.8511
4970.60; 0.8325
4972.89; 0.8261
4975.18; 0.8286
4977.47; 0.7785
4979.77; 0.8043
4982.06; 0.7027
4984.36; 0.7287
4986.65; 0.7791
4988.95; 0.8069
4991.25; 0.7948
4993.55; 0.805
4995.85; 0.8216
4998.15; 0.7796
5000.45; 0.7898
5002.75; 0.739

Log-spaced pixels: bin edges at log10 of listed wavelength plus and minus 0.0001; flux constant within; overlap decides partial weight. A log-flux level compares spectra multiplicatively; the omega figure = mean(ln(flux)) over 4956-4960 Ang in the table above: -0.21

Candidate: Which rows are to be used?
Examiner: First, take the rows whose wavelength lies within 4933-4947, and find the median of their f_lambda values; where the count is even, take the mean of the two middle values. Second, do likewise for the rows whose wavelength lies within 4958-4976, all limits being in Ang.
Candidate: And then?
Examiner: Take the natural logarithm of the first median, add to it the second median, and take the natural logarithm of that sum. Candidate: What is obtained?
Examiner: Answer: -0.47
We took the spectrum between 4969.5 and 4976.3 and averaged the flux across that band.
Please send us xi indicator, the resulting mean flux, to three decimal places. 0.829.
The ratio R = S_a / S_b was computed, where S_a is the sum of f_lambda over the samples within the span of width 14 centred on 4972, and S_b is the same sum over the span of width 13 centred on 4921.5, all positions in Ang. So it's 1.05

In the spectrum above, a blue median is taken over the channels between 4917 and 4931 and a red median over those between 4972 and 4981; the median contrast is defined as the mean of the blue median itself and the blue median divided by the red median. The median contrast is 0.88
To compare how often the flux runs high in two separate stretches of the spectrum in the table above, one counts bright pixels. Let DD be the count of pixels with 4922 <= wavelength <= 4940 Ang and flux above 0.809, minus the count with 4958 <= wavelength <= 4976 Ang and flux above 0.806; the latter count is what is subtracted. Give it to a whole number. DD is -5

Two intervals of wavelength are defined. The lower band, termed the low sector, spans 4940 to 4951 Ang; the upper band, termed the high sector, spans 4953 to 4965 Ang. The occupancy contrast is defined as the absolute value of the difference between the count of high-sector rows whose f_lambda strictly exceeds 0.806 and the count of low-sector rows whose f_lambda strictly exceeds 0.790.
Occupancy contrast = 1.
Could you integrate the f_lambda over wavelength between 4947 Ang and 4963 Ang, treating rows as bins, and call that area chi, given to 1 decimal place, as 13.3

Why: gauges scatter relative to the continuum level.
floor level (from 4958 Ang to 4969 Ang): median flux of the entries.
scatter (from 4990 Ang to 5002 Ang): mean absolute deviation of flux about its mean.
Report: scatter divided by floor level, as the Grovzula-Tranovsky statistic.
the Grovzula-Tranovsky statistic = 0.015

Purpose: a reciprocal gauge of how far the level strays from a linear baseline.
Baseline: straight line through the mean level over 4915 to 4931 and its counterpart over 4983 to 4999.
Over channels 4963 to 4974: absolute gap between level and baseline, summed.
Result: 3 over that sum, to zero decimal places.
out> 16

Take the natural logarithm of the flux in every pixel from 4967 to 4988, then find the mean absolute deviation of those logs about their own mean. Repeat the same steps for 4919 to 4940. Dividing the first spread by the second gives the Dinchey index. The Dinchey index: 1.2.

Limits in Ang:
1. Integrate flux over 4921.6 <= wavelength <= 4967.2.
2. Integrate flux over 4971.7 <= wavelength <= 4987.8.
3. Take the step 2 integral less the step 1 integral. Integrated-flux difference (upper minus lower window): -25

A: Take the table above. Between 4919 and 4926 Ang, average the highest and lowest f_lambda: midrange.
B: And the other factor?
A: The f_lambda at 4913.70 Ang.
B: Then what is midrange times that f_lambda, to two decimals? 0.60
